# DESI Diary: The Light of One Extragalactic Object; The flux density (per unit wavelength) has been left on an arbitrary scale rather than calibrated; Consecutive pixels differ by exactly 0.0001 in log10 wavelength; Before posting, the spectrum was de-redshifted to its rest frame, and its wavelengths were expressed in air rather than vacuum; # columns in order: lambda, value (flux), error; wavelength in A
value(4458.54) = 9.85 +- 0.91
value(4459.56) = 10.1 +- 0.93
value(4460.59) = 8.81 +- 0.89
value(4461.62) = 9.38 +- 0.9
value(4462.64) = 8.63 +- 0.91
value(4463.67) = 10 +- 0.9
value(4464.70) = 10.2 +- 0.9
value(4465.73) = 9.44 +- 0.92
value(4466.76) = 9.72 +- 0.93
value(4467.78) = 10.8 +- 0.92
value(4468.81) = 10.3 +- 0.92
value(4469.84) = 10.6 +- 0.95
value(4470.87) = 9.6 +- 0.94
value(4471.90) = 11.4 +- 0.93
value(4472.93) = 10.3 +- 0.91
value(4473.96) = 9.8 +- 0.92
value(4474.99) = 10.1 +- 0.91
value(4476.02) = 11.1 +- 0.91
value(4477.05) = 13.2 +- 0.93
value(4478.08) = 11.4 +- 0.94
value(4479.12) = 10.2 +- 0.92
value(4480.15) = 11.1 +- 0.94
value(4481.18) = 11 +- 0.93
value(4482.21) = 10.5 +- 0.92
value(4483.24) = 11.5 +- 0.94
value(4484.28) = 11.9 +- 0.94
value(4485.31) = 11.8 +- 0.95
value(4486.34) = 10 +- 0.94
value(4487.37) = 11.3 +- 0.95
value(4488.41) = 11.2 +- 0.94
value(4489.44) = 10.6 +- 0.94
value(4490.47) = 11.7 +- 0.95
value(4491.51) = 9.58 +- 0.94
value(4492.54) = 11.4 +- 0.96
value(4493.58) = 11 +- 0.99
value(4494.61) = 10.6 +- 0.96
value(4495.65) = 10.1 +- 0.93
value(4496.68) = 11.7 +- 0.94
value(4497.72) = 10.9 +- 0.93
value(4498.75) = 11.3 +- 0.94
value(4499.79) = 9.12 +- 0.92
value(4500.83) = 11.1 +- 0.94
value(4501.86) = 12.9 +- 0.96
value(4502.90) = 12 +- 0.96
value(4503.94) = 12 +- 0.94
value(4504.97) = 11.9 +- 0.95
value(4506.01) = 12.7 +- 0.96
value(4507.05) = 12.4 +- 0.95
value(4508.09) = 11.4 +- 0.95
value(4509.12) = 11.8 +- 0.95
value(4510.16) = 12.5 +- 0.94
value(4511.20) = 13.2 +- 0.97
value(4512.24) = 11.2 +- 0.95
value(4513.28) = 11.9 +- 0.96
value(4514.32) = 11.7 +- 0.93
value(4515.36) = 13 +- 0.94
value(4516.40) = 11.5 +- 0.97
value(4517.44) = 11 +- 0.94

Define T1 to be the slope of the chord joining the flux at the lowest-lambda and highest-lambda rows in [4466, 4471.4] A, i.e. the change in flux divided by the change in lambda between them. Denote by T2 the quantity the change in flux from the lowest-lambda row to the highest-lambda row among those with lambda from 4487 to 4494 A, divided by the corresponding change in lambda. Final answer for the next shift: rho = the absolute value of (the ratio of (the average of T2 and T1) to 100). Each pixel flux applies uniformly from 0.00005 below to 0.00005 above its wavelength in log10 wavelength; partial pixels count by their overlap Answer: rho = 0.0004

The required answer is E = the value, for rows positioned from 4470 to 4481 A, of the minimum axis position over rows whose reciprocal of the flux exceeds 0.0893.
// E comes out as 4470.87 A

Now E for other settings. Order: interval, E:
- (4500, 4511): 4500.83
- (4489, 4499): 4489.44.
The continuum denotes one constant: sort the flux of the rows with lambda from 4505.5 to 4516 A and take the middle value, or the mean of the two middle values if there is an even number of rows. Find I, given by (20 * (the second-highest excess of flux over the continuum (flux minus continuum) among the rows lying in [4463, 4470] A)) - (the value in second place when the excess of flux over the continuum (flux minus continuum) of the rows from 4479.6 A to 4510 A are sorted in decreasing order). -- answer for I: -32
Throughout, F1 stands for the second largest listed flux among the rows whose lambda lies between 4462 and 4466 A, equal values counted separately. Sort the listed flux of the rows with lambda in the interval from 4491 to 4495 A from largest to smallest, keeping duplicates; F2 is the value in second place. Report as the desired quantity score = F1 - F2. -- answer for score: -1.0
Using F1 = 10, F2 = 11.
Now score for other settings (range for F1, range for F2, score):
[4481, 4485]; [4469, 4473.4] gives 0.9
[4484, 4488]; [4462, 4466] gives 1.8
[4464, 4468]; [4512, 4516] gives -1.7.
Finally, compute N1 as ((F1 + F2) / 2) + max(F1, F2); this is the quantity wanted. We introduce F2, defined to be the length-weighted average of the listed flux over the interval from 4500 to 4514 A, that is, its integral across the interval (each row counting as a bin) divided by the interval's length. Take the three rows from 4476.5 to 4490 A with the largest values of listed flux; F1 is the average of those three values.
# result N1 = 24.5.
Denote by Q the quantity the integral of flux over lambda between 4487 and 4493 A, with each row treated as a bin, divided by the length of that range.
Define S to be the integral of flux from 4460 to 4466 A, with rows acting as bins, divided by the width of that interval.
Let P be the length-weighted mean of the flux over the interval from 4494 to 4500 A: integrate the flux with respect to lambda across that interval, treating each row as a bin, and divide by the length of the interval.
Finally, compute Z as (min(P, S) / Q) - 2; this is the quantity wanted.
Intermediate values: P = 10.7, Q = 10.9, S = 9.4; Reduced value -1.14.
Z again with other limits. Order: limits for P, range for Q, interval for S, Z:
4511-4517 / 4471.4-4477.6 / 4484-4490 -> -0.99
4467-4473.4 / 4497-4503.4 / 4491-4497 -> -1.07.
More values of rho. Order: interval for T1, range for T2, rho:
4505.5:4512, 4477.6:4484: 0.0006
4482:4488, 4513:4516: 0.0034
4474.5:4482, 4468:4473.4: 0.0007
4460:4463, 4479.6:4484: 0.0002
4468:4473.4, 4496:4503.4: 0.0002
